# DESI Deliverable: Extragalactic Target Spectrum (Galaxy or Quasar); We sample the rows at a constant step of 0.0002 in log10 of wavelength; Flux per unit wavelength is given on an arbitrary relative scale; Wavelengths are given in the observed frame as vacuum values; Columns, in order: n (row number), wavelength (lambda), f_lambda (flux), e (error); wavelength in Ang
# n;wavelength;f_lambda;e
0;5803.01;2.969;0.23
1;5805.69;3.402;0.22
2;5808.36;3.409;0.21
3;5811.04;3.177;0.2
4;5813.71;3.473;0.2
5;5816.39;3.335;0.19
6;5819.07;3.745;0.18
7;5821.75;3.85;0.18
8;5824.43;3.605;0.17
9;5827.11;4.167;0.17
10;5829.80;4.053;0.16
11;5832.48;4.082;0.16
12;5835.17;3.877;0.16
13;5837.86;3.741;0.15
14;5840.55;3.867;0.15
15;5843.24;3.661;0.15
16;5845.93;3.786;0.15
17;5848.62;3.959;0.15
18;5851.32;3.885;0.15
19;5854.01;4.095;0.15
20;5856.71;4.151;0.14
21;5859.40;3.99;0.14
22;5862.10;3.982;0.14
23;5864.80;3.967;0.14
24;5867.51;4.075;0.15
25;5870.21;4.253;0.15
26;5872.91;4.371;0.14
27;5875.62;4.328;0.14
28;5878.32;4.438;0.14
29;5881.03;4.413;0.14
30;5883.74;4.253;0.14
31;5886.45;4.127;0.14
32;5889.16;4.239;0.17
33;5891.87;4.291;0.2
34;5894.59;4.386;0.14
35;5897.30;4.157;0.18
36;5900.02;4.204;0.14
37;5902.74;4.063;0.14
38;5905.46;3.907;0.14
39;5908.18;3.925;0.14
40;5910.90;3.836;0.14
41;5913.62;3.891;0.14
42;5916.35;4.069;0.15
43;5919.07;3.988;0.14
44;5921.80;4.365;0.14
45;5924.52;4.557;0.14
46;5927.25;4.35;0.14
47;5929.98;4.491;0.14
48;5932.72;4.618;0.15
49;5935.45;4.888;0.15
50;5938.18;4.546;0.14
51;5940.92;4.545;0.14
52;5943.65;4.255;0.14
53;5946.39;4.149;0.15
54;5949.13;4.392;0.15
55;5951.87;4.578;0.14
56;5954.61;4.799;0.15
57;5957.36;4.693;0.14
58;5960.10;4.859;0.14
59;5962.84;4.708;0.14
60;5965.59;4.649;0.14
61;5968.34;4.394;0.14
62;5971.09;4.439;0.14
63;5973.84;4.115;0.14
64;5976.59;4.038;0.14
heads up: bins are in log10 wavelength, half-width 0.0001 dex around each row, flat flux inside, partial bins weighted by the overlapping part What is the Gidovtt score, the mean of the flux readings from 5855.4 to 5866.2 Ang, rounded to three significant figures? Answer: 4.02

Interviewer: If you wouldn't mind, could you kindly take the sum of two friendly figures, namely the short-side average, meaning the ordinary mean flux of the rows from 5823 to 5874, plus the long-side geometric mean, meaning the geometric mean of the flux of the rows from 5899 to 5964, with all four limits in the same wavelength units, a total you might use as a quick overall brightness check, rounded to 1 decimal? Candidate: 8.3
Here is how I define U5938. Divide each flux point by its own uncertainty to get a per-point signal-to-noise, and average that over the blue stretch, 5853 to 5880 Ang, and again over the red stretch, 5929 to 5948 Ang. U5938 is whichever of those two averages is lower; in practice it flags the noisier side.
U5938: 29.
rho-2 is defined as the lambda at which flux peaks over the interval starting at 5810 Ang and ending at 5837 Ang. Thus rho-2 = 5827.11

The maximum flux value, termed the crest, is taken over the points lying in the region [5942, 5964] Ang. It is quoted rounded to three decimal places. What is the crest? 4.859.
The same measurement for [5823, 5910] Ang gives 4.438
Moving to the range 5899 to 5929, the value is 4.557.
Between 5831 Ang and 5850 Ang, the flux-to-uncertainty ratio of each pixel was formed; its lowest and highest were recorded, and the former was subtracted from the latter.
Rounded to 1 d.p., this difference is 2.2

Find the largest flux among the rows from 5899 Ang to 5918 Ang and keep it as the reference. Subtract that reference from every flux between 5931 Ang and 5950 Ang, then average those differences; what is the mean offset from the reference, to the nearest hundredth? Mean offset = 0.28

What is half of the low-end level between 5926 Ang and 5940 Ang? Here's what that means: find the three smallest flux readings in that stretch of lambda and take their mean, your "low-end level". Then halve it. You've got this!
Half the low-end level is 2.23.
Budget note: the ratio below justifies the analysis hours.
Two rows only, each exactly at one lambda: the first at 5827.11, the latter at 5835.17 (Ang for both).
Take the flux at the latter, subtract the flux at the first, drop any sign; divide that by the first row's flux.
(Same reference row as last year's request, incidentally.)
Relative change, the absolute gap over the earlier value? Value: 0.07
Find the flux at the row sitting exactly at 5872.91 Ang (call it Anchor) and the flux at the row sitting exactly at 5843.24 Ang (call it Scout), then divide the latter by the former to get 0.84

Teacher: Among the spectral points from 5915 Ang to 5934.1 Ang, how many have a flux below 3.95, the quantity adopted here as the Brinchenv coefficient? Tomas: 0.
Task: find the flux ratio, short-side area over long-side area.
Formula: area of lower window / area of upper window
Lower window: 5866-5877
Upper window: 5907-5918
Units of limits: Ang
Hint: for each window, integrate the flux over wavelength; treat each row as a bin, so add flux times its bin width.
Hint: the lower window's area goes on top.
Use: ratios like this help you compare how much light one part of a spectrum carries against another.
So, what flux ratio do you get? 1.08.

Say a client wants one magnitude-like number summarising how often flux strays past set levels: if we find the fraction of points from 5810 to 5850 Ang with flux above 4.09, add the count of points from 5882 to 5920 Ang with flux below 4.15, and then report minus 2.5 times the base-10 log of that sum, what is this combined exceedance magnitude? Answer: -2.3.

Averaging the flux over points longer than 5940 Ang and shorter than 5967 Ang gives 4.6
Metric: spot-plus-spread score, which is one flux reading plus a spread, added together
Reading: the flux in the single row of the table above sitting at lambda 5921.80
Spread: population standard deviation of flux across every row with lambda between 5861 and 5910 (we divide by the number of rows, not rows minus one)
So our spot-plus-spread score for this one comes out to 4.53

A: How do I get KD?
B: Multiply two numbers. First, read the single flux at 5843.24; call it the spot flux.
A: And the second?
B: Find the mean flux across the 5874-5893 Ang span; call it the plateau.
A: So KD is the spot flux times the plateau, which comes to 15.7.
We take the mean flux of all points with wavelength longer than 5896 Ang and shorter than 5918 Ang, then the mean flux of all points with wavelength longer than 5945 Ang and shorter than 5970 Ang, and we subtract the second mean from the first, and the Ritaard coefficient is -0.57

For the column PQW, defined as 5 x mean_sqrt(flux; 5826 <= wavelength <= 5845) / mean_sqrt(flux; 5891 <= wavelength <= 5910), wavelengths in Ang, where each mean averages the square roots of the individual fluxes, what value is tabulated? 4.87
